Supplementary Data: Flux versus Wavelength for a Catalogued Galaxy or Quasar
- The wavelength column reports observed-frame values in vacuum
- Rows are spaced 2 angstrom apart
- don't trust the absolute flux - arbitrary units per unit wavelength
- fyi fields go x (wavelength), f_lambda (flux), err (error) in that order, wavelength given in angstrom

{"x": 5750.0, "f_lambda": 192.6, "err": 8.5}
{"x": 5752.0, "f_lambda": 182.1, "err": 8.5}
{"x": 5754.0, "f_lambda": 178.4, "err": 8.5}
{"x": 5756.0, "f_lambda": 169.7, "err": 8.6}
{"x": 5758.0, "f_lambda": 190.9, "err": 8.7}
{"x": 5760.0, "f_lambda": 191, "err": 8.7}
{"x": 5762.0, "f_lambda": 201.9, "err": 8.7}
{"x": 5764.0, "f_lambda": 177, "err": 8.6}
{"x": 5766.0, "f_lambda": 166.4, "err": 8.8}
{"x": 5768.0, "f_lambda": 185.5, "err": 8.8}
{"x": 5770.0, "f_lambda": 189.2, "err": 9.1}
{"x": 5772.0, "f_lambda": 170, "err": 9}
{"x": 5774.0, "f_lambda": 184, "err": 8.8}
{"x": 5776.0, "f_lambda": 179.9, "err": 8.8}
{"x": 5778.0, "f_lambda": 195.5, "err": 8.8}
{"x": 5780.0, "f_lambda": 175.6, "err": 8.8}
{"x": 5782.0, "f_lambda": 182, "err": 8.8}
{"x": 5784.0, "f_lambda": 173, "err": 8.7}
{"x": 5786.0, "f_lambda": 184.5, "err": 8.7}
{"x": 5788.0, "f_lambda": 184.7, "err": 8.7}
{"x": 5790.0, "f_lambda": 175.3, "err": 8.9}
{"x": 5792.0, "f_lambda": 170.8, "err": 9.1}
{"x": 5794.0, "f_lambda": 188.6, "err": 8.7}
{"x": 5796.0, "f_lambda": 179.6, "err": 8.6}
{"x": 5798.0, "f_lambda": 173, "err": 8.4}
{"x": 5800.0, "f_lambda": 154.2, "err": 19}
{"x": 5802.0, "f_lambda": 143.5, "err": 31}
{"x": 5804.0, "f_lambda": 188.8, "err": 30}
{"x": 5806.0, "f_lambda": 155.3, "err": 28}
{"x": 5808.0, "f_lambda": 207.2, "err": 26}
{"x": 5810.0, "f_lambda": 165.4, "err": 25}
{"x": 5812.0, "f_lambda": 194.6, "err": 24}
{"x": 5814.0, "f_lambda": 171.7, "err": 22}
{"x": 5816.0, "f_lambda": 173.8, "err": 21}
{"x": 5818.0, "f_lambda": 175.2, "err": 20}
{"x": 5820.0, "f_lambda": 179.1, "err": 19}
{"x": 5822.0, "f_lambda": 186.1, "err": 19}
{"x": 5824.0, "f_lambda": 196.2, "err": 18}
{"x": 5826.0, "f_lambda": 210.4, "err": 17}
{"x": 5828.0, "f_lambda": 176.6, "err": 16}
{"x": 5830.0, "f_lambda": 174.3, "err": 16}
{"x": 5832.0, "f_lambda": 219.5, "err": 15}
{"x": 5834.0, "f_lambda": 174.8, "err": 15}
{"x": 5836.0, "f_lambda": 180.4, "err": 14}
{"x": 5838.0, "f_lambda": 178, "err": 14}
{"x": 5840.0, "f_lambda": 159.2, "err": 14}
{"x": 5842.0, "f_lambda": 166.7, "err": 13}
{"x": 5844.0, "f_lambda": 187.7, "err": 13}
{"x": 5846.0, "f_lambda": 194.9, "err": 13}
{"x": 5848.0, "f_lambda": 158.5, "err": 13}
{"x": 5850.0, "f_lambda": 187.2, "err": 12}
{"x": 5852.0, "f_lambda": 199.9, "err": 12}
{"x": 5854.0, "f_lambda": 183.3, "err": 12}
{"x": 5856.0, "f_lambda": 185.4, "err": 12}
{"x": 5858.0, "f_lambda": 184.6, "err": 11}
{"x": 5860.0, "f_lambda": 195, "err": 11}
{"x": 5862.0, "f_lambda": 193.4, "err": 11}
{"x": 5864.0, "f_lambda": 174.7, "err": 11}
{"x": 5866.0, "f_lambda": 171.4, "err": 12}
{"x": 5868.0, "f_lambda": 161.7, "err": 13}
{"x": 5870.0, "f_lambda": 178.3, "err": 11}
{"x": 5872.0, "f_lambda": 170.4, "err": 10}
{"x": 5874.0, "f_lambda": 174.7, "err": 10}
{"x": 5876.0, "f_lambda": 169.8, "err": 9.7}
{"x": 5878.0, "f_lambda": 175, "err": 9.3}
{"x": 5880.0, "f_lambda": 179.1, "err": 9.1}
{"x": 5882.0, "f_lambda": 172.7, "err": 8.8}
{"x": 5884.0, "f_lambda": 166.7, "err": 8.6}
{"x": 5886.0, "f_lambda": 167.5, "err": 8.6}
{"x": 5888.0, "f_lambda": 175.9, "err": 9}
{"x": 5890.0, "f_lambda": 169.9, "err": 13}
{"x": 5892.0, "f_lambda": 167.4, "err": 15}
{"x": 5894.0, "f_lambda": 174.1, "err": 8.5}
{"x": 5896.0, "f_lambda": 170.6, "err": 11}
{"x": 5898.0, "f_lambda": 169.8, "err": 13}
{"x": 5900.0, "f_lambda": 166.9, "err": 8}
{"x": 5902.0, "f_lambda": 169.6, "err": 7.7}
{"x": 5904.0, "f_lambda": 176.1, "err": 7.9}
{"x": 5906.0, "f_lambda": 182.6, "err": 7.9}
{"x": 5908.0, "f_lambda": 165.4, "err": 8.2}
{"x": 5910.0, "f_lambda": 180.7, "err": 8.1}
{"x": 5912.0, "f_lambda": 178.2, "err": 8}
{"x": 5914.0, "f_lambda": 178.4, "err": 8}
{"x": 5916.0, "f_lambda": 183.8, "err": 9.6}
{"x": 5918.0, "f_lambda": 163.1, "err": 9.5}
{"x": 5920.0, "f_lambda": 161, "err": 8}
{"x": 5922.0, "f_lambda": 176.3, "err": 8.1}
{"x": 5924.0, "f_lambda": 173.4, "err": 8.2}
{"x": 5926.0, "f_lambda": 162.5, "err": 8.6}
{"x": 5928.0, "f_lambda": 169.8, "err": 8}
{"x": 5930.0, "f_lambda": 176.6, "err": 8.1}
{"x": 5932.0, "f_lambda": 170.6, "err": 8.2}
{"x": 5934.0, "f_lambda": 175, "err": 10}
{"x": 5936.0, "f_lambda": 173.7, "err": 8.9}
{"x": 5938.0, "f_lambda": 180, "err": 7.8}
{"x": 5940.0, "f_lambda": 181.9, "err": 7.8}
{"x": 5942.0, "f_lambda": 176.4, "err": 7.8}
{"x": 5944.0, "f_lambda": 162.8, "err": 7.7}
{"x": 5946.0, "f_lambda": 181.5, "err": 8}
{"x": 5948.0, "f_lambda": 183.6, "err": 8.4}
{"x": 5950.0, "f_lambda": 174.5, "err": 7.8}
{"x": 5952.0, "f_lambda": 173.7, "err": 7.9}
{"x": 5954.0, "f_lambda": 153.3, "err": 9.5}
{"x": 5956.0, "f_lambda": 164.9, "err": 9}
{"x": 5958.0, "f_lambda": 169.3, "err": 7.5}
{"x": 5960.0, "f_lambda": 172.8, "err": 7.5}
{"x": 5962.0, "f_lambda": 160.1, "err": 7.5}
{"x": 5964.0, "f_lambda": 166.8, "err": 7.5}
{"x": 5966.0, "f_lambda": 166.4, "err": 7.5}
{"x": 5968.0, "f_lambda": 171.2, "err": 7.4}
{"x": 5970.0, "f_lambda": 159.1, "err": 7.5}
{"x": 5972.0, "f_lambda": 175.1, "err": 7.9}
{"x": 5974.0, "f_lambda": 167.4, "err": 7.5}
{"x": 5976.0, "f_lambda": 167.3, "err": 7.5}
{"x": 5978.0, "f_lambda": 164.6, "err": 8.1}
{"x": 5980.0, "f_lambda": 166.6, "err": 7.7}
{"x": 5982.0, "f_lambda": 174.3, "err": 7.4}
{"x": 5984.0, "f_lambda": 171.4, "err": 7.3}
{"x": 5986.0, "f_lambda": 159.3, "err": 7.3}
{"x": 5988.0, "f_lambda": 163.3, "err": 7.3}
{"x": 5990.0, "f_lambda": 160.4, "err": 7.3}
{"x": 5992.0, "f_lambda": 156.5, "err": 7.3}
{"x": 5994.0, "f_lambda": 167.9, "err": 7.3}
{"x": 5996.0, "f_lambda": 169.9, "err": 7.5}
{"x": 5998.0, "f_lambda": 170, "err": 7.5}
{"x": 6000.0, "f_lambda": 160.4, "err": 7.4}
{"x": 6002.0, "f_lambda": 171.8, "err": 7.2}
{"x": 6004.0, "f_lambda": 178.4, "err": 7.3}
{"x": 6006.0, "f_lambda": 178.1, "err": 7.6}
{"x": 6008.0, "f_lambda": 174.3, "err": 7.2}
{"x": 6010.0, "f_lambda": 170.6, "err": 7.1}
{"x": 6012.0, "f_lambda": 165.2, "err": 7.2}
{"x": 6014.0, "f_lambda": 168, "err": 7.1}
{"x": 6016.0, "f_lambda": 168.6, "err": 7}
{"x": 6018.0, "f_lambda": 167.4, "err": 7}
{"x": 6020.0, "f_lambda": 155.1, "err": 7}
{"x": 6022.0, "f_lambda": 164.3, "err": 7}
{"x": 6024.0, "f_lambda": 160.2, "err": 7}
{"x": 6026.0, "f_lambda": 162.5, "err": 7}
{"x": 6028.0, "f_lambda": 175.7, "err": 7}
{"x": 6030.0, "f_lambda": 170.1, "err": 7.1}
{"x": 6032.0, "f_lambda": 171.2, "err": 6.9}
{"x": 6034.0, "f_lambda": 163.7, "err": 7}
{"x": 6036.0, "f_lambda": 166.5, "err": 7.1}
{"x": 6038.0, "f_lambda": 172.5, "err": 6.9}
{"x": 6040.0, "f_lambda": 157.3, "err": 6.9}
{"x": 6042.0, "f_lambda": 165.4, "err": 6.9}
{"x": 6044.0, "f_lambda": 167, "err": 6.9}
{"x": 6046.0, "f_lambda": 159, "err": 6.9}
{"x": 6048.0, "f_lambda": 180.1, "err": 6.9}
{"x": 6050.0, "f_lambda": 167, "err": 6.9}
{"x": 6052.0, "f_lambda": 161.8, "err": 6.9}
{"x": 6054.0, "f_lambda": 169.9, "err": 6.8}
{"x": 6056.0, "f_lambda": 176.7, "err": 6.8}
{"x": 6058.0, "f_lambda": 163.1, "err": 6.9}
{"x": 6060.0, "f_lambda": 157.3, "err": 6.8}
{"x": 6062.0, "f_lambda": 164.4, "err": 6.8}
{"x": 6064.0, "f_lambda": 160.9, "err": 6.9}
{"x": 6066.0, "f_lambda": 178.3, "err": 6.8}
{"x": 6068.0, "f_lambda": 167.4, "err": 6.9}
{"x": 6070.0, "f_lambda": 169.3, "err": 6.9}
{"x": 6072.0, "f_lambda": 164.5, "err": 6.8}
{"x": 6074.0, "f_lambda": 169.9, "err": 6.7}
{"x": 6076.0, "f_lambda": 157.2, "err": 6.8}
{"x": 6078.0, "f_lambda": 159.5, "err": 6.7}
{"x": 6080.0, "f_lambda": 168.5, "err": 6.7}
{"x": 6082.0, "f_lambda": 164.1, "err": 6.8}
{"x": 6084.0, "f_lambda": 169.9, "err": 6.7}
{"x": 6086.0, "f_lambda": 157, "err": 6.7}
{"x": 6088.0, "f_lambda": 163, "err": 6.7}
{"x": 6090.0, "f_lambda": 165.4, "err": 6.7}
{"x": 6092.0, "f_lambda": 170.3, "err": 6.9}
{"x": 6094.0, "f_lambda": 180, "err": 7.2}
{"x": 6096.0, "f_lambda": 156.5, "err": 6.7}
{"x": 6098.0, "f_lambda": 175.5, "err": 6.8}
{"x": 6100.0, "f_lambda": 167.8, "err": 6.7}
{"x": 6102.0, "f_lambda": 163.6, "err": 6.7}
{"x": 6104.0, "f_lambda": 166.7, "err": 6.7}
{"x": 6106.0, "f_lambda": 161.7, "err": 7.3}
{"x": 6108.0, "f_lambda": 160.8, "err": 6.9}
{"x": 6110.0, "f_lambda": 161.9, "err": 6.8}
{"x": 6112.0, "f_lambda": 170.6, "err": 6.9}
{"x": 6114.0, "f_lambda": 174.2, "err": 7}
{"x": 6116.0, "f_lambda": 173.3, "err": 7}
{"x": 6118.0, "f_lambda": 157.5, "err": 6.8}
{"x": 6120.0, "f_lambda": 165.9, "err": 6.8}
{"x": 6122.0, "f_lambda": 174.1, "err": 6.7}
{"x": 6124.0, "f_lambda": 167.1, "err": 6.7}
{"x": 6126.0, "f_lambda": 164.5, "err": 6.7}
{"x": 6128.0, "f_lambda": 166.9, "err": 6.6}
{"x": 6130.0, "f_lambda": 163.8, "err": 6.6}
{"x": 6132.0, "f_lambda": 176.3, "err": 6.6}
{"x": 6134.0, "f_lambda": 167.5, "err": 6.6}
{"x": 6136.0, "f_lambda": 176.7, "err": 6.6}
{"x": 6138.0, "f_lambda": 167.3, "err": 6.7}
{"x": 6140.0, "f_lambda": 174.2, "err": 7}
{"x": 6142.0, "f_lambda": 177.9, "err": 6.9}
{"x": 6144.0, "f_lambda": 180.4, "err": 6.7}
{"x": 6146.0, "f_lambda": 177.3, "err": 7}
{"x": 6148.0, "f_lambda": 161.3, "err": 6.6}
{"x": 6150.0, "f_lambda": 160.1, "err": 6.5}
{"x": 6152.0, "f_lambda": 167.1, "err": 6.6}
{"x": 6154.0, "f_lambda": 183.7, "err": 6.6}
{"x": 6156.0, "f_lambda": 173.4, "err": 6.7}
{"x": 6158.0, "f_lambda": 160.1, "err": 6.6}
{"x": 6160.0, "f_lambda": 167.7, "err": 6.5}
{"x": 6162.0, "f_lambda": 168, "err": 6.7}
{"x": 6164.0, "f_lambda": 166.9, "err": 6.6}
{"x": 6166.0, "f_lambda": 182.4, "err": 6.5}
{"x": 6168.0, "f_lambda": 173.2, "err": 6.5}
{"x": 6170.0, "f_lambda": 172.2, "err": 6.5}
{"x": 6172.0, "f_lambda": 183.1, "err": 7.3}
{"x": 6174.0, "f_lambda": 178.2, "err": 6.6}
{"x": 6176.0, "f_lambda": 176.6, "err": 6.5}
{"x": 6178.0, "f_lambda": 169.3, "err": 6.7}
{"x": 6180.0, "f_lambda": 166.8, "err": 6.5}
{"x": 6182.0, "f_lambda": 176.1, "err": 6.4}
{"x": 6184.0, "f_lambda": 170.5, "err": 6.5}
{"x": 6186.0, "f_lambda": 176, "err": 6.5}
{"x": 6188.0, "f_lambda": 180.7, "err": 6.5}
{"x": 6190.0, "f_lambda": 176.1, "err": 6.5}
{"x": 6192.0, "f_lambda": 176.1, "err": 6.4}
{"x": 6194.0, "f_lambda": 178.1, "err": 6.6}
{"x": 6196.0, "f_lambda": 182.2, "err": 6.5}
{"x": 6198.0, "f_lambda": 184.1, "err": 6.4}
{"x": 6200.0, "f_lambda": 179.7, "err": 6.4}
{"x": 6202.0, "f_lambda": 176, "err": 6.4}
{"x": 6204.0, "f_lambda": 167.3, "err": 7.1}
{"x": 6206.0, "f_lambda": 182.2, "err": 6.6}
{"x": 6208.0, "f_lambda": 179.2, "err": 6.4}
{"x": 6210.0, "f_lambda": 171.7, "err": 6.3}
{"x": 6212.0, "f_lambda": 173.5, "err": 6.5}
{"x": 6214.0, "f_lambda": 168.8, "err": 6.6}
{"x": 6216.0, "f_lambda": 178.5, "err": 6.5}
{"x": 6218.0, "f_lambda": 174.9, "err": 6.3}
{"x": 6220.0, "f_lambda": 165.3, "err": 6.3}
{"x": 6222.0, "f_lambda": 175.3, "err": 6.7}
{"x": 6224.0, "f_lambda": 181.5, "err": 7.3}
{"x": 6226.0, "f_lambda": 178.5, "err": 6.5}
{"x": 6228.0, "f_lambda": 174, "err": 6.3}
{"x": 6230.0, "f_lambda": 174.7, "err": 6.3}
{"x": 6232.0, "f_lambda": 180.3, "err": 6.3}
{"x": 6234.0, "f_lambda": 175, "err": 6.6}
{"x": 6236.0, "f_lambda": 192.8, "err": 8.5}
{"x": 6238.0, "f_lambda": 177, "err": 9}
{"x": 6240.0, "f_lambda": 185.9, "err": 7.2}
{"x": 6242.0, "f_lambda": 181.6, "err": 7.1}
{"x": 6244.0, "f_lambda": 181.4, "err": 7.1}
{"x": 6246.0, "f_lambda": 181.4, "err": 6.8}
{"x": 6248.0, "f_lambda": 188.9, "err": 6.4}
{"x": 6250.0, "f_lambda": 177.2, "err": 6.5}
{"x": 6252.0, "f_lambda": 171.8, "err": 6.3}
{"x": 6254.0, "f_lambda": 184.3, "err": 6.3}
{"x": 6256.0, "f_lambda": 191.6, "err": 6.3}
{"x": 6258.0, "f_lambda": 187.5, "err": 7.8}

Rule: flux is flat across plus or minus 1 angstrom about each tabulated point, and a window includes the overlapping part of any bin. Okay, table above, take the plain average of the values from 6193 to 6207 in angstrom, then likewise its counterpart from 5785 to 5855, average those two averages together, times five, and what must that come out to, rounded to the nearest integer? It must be 896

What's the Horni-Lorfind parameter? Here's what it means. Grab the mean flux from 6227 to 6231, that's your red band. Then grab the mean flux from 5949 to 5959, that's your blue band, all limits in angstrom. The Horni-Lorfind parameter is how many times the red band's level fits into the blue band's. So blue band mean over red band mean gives 0.96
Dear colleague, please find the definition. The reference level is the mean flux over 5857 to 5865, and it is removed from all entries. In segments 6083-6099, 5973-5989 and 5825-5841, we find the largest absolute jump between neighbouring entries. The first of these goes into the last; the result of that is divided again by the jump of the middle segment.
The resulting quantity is 0.16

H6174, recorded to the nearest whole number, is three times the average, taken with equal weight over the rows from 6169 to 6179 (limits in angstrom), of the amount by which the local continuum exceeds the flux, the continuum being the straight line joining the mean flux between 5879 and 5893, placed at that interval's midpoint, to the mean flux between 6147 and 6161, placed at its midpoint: -26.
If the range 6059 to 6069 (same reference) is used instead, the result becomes 10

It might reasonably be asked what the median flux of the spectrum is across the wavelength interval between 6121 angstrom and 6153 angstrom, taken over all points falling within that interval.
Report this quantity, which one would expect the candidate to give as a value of 167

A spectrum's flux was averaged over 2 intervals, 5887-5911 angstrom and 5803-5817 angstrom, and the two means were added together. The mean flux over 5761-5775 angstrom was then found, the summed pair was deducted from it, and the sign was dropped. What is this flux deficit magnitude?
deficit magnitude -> 170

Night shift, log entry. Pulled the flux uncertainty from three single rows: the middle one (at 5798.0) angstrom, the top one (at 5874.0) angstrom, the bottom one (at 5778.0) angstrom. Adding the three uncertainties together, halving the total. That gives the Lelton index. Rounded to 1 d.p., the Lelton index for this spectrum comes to 13.6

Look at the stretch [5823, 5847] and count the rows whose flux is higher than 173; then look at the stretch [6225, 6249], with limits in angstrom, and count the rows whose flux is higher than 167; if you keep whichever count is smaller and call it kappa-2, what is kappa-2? 10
